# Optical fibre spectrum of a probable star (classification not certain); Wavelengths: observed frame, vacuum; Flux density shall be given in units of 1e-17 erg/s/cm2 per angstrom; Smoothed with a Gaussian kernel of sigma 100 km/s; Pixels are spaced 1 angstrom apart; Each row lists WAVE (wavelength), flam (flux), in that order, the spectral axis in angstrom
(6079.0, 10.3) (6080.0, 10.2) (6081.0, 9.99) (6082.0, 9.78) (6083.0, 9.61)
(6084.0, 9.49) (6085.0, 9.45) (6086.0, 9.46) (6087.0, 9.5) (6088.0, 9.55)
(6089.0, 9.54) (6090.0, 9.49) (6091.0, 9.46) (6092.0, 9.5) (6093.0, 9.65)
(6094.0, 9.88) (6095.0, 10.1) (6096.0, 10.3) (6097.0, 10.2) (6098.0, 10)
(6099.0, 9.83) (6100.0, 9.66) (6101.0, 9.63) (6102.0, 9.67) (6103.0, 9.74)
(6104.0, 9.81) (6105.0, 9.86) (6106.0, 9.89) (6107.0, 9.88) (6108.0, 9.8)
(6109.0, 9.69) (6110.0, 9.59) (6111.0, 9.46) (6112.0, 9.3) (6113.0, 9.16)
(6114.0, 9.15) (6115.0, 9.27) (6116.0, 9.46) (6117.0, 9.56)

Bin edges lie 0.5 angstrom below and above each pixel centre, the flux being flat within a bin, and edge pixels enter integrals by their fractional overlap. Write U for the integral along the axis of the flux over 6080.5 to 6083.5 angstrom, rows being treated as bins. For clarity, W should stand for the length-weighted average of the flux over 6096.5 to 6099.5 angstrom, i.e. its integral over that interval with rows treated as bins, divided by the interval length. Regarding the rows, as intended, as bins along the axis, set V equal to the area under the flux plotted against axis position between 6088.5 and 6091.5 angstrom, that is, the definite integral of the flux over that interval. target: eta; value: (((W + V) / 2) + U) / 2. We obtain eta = 24.3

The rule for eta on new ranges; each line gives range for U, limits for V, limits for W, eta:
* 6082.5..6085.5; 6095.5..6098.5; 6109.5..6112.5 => 24.3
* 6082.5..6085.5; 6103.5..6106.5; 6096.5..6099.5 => 24.2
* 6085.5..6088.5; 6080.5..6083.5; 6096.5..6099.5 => 24.1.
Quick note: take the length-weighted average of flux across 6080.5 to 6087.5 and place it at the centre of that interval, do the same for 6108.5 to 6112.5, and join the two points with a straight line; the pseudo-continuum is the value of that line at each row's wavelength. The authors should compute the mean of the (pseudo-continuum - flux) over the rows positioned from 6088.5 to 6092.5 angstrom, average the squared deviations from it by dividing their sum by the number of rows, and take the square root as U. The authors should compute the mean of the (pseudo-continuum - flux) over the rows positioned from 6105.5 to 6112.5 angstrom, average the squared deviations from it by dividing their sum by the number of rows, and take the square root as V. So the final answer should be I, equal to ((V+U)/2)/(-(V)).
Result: -0.57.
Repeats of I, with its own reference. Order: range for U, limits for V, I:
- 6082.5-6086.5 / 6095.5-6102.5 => -0.62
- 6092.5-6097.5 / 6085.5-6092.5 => -4.11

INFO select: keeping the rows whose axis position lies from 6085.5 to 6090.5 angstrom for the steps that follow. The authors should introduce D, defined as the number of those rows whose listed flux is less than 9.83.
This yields 5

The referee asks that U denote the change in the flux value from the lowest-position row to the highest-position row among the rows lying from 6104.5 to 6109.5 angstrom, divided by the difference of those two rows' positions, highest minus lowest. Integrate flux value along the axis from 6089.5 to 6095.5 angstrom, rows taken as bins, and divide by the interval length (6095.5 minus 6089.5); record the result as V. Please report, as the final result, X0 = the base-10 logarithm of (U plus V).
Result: 0.984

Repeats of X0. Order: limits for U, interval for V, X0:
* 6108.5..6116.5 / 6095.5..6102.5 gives 0.994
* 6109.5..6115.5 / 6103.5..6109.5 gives 0.989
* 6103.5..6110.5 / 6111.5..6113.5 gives 0.963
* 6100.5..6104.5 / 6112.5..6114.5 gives 0.964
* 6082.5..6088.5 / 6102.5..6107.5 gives 0.992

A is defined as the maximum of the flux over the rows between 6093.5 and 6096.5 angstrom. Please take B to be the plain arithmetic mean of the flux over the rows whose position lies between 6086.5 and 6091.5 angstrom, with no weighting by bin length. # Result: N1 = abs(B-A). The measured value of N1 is 0.8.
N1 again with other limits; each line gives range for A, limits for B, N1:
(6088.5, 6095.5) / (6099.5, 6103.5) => 0.4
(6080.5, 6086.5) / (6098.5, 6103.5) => 0.3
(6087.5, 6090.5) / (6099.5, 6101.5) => 0.1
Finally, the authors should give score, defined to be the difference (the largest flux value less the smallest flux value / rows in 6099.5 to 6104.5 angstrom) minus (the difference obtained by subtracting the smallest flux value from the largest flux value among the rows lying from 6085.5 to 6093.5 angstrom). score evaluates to -0.01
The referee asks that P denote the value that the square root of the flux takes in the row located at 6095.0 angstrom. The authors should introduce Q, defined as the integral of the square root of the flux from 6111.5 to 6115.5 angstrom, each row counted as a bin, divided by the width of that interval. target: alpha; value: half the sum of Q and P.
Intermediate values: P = 3.18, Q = 3.04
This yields 3.11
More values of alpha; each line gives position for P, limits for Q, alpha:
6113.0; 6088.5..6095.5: 3.07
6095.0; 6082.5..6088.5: 3.13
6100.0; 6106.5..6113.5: 3.10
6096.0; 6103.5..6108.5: 3.17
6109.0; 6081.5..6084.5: 3.11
